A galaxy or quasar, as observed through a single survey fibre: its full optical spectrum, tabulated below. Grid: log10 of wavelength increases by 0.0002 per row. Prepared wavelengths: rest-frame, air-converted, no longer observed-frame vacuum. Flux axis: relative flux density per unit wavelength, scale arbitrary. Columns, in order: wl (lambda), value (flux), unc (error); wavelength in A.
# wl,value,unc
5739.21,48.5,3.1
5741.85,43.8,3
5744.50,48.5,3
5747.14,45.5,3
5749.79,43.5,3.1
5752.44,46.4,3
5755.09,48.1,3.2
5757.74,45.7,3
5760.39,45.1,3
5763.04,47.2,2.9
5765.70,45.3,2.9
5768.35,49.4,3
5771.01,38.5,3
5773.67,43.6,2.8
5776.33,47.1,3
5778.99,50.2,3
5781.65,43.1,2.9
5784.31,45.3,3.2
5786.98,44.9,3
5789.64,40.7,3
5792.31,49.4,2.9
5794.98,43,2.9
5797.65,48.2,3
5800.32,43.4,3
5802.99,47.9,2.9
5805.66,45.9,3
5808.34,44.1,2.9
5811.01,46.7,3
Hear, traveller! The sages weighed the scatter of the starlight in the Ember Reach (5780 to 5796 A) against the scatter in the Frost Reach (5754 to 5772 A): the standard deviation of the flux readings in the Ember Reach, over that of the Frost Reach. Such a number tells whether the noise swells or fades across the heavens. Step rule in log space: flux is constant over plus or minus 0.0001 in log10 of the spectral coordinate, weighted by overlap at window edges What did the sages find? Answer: 0.8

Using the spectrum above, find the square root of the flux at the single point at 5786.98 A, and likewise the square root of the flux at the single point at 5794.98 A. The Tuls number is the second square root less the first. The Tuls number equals -0.14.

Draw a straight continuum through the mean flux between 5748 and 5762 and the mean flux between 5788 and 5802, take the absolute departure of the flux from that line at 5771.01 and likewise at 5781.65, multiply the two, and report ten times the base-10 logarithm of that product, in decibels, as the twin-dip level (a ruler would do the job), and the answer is 12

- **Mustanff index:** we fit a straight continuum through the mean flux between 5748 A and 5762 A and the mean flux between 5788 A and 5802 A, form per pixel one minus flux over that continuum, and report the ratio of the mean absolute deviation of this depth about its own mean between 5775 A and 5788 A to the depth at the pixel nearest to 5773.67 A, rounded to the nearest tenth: 1.1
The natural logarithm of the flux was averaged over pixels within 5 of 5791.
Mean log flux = 3.79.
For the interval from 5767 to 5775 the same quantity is 3.78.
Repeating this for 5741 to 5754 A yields 3.82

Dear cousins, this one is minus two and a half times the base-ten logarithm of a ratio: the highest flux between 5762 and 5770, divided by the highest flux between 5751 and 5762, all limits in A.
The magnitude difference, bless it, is -0.03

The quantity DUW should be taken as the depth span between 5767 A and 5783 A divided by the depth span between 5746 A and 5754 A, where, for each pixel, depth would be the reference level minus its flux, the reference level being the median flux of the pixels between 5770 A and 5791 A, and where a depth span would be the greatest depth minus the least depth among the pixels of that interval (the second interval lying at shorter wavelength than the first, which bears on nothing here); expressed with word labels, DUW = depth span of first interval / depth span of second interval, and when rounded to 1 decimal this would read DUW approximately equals 4.0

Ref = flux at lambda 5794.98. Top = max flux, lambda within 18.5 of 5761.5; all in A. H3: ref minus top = -7.2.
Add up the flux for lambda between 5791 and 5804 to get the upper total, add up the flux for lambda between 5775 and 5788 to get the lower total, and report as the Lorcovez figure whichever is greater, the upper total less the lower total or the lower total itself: 231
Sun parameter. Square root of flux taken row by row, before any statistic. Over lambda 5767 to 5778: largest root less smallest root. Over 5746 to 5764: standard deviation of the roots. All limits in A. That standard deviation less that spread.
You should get -0.7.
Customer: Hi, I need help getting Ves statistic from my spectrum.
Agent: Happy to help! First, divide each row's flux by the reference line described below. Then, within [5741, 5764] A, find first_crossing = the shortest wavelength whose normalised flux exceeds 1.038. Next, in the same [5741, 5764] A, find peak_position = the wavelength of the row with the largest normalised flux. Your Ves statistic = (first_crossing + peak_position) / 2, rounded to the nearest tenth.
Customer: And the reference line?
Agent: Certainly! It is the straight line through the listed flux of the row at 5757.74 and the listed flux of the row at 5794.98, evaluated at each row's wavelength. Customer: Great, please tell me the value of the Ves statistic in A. 5749.8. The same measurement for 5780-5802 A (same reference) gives 5792.3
